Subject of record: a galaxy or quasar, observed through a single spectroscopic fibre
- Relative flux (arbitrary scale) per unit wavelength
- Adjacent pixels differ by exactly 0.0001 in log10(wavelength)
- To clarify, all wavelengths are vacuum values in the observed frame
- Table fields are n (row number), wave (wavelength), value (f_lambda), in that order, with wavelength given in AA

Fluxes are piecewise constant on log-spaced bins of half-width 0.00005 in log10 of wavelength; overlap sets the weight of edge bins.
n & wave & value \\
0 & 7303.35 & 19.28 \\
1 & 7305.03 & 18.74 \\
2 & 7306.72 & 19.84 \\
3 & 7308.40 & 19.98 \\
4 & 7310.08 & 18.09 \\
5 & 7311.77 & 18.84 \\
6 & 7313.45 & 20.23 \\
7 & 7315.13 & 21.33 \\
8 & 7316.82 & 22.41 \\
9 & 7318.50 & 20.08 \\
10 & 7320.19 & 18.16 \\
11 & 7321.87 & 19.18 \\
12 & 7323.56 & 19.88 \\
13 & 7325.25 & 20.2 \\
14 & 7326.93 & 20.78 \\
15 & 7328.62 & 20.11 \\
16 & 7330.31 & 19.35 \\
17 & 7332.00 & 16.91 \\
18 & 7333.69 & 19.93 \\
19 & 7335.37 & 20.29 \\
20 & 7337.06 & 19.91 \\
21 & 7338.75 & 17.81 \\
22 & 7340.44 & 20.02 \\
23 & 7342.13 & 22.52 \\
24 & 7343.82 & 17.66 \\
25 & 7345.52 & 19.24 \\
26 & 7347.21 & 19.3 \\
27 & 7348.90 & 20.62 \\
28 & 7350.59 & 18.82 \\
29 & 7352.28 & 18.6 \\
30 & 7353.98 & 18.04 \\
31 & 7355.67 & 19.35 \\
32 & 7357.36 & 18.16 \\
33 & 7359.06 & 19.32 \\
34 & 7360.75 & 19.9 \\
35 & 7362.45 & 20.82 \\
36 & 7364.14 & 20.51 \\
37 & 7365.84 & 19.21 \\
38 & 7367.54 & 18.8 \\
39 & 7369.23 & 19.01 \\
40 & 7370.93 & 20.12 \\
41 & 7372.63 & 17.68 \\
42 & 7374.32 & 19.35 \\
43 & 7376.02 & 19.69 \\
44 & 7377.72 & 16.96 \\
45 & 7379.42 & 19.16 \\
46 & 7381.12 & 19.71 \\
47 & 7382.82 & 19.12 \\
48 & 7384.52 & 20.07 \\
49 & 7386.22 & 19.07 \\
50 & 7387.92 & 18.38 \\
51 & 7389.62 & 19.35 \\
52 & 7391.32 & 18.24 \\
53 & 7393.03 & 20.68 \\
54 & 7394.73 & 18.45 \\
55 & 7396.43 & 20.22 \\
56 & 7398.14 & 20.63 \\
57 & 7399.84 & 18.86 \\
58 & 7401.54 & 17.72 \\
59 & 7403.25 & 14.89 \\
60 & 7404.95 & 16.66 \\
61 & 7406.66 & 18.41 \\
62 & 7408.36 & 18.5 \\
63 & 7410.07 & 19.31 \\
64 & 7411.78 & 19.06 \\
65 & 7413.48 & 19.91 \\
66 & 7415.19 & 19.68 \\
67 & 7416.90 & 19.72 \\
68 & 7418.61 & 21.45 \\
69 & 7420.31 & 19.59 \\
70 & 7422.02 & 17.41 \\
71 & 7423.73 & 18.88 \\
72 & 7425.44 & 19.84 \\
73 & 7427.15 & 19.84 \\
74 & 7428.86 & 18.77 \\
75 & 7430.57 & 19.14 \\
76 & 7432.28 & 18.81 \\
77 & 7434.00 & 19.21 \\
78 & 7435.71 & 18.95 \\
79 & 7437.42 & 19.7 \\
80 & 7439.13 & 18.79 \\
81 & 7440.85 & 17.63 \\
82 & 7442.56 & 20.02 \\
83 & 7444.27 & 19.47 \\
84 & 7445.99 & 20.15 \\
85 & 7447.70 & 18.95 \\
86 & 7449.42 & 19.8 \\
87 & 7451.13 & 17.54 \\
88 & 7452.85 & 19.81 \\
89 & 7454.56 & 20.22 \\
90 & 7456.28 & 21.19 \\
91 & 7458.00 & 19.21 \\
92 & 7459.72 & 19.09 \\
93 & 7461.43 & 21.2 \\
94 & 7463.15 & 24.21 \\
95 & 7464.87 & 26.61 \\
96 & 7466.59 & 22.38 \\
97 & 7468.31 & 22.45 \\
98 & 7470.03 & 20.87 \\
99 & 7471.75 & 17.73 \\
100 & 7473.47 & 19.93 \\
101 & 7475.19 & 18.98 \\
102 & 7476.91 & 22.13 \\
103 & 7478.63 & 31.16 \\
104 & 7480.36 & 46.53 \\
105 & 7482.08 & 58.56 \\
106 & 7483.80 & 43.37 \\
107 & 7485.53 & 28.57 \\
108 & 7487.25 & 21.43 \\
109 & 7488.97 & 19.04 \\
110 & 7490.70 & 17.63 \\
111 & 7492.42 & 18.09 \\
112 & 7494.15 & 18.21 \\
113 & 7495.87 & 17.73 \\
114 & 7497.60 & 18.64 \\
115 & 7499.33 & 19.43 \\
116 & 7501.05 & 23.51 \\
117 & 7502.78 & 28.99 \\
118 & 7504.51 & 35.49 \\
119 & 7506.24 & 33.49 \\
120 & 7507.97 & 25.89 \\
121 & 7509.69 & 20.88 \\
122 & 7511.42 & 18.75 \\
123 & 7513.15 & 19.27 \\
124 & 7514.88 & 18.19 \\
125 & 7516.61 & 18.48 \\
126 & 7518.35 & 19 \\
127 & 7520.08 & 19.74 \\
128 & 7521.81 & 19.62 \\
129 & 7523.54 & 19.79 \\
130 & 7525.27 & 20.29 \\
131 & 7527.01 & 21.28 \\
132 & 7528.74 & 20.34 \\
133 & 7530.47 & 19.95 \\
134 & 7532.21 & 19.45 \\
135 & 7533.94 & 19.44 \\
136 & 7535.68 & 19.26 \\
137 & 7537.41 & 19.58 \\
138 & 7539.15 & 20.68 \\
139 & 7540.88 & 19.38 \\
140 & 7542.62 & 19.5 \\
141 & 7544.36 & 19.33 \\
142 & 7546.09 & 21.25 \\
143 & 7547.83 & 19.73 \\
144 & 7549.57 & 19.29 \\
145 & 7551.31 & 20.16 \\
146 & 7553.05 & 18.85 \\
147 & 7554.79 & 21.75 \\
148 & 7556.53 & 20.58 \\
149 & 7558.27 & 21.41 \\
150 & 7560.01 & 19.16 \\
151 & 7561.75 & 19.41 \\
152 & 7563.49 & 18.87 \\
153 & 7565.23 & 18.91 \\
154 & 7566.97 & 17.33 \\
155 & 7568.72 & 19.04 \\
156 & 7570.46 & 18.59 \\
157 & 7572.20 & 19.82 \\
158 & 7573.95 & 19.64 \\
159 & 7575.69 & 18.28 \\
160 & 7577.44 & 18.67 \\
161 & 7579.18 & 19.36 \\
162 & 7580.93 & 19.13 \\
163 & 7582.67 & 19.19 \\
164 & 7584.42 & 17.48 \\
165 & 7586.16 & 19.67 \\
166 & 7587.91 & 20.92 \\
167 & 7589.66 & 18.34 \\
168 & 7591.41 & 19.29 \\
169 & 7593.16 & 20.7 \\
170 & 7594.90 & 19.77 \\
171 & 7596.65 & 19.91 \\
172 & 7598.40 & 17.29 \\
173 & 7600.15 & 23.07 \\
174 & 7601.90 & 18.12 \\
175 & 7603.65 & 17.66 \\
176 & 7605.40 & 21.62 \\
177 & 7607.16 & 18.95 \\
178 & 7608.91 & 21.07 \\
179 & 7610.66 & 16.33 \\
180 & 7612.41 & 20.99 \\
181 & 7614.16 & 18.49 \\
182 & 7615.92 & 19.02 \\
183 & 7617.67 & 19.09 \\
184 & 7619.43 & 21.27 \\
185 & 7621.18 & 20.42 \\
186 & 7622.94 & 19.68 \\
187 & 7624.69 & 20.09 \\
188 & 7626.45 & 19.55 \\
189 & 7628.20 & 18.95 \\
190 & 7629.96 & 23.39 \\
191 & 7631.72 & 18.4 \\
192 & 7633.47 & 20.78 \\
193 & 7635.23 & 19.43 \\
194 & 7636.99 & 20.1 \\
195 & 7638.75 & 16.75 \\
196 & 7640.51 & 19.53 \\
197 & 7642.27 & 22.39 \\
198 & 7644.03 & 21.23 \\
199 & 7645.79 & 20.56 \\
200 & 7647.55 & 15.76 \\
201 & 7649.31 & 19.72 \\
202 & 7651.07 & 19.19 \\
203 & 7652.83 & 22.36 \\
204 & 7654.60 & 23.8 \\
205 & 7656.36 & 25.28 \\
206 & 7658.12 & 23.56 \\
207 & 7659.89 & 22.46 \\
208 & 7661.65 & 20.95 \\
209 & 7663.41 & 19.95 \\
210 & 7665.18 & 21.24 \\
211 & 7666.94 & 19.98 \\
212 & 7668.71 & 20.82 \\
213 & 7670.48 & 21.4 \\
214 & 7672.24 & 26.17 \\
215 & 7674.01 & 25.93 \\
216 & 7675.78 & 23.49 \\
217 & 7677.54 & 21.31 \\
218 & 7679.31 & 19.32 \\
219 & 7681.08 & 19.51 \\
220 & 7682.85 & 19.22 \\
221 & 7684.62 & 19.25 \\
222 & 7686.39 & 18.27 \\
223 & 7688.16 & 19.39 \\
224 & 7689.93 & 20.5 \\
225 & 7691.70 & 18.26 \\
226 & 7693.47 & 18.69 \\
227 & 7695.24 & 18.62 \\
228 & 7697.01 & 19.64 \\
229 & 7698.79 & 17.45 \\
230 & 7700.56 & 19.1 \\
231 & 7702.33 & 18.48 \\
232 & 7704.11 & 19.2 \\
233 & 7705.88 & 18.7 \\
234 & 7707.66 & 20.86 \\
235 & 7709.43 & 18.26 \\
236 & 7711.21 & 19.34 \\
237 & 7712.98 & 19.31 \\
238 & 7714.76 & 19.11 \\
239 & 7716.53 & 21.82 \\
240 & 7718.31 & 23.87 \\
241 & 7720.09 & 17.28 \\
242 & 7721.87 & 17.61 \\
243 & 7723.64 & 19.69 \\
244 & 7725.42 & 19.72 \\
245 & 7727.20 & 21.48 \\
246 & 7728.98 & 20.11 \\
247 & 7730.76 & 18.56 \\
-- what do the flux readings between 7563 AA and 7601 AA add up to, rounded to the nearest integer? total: 423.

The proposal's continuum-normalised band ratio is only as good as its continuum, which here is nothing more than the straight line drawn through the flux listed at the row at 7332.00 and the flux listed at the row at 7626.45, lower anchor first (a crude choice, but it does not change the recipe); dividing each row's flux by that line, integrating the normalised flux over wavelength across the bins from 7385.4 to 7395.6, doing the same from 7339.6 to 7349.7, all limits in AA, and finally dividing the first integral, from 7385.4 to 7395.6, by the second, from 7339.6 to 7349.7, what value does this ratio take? 0.94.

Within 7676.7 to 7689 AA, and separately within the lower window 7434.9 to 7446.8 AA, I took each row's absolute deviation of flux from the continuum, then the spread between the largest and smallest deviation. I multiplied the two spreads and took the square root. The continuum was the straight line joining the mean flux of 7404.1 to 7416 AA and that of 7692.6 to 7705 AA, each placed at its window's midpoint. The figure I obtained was 1.7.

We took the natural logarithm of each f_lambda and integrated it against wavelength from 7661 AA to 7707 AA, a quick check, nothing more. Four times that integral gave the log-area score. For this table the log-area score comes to 552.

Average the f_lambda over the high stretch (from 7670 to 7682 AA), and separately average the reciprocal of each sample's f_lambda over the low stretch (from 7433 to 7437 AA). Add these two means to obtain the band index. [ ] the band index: 22.5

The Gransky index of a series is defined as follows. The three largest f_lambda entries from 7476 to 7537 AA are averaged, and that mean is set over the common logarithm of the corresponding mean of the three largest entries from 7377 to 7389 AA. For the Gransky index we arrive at 38.3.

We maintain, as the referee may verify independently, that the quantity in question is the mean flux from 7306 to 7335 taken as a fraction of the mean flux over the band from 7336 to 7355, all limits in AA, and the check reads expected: 1.02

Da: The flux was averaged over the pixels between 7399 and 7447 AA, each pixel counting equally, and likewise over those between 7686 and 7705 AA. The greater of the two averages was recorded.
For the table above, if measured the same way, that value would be 18.9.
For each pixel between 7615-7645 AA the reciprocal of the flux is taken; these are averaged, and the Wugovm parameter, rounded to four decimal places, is 0.0503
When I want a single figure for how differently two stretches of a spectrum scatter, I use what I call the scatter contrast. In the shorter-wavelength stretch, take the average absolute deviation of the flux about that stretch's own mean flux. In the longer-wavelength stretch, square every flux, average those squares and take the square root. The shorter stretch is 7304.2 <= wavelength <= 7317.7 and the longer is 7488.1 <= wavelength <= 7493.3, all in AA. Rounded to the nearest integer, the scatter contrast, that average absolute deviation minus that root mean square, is -17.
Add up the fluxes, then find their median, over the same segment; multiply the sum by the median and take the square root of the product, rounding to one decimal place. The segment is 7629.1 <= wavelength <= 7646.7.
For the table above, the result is 64.2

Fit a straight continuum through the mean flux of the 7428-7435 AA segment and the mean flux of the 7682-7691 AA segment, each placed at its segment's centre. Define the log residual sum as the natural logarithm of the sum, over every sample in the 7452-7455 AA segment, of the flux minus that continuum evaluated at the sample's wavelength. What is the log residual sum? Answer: 0.7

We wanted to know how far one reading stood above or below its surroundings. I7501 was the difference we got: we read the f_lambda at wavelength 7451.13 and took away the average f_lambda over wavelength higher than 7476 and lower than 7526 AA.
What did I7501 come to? -7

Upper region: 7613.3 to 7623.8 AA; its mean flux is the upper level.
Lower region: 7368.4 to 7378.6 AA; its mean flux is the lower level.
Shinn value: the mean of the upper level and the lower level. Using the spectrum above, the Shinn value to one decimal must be 19.2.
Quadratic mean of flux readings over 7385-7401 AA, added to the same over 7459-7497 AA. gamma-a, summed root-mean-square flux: 46.7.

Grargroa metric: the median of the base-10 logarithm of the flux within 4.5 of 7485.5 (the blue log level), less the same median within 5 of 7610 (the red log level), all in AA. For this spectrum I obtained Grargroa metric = 0.156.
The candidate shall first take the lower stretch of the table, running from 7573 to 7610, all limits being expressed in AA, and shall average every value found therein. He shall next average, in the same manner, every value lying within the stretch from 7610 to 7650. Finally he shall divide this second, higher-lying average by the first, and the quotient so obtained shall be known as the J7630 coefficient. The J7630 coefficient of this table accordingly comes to 1.01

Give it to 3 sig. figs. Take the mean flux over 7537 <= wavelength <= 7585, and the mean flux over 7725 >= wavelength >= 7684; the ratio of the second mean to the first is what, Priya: 0.990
